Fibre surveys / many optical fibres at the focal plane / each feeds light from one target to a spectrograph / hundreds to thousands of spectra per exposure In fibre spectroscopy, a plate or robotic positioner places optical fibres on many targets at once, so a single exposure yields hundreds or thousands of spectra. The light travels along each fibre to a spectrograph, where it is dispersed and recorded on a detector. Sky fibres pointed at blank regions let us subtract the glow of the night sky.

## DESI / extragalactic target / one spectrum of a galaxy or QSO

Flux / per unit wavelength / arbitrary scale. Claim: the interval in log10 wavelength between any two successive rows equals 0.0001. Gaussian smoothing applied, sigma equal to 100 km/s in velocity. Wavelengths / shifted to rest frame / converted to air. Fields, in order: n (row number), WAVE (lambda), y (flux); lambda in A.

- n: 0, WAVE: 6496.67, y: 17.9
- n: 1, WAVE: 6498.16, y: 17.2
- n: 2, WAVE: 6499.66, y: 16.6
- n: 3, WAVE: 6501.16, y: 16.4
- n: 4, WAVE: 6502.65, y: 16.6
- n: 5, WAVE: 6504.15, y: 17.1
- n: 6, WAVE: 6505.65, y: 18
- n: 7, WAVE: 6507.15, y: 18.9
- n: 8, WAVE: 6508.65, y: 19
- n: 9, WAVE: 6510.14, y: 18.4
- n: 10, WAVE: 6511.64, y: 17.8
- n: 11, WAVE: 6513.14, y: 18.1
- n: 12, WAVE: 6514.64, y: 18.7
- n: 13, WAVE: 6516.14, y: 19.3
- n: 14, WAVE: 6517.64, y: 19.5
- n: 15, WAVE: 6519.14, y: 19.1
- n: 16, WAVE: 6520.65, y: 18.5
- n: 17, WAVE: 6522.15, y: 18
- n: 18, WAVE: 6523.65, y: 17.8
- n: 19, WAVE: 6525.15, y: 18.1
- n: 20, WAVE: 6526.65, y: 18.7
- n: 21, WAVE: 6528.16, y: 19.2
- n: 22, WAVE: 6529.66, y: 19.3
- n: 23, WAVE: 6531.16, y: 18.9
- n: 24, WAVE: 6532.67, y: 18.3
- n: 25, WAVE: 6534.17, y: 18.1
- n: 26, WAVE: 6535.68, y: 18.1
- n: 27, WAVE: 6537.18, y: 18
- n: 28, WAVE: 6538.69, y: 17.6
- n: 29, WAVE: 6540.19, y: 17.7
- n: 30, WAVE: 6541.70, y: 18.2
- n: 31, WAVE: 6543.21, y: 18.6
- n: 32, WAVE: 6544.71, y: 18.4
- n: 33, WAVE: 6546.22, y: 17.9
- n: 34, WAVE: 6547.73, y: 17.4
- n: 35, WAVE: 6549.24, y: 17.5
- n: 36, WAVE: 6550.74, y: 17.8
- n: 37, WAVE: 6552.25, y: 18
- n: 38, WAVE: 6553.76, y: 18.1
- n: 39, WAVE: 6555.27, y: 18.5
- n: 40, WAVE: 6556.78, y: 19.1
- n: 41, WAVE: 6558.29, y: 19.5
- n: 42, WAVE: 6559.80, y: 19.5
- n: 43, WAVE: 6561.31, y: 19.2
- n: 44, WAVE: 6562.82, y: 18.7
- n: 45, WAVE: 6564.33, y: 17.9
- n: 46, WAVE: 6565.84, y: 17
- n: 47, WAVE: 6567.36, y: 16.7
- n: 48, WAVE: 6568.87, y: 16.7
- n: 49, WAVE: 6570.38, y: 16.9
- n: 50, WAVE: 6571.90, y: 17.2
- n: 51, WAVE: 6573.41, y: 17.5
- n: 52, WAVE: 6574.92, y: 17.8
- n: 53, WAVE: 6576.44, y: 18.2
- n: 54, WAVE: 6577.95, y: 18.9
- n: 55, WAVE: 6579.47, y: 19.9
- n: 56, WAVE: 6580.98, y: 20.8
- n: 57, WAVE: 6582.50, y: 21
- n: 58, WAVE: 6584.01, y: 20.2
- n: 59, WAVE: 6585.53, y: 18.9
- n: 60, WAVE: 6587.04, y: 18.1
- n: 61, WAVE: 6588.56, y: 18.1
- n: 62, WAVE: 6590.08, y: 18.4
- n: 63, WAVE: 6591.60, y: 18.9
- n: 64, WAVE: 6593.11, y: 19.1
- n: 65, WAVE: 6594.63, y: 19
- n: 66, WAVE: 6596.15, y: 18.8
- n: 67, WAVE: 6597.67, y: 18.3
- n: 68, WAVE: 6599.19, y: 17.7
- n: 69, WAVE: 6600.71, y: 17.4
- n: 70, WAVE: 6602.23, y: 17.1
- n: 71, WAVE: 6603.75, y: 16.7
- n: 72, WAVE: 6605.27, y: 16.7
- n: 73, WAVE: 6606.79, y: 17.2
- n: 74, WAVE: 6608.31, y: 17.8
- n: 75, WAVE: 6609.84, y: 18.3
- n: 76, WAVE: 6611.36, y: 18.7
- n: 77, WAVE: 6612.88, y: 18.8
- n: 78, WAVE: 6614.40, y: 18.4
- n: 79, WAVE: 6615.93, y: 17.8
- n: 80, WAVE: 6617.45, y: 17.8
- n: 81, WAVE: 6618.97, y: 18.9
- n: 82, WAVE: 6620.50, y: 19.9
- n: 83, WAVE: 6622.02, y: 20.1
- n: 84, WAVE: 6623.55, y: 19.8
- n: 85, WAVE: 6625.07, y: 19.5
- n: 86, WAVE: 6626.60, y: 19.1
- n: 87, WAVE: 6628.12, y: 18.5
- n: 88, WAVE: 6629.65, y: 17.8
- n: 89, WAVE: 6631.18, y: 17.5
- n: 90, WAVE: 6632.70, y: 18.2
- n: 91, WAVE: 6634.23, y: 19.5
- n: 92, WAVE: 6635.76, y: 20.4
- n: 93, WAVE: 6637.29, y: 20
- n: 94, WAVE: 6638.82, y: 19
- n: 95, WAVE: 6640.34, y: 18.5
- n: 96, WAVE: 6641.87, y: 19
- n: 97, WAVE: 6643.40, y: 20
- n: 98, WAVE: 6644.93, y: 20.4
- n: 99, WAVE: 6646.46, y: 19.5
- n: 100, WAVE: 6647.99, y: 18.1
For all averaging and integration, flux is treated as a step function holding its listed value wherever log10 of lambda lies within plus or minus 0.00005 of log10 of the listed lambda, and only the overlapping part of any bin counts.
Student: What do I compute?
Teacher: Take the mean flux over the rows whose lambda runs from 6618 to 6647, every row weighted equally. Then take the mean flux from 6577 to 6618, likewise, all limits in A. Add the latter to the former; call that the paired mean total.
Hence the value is 37.7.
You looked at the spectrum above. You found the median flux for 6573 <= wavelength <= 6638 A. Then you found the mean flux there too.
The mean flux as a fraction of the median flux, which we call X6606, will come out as 1.008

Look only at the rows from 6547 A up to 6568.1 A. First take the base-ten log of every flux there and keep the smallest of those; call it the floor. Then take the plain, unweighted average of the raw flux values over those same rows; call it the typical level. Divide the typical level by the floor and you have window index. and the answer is 14.9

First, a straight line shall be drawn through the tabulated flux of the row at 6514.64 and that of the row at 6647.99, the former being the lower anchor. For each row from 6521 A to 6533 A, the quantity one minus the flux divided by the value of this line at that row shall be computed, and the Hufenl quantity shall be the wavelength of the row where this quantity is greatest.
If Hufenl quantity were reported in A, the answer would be 6523.65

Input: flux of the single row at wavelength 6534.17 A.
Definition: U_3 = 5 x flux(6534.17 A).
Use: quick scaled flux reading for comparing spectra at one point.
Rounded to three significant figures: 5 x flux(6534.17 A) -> 90.5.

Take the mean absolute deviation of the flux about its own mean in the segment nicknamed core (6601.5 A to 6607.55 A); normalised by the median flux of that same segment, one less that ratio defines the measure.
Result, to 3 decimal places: 0.987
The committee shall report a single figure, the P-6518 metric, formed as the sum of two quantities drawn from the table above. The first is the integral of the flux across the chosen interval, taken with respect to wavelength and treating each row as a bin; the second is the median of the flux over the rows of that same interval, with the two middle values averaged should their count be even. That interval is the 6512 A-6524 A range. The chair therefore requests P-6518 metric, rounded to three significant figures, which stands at 242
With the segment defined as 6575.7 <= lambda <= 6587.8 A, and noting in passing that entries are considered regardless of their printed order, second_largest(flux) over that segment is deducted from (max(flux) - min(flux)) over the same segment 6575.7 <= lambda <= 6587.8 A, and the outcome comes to -17.9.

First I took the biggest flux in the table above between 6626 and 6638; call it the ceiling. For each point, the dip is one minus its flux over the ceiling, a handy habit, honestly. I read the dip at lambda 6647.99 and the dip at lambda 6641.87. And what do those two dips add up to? 0.18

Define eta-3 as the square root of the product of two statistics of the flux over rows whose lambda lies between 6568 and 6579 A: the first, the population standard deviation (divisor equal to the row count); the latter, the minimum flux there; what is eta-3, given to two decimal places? 3.45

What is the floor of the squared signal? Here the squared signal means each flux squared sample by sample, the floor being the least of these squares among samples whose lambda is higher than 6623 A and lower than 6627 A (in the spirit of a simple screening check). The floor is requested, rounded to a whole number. 365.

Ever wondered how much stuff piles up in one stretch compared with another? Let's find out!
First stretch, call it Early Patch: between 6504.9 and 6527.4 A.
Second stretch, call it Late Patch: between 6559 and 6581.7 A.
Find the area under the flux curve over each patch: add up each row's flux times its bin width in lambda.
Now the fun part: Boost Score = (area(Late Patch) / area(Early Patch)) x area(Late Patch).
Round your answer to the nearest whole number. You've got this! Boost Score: 409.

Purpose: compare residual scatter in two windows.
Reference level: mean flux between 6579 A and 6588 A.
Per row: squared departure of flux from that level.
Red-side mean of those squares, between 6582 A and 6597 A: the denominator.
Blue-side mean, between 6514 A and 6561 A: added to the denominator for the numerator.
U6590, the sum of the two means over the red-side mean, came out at 2.7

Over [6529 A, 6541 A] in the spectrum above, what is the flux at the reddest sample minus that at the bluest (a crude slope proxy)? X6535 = -1.6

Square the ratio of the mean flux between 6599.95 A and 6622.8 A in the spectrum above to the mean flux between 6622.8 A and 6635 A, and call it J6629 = 0.93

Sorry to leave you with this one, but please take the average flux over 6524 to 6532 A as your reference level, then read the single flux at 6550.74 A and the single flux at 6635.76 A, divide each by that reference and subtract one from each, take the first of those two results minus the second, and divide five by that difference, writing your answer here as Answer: -36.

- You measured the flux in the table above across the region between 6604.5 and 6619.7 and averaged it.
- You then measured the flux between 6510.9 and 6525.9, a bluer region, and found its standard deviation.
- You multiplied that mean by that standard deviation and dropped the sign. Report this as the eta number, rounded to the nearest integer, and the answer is 11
